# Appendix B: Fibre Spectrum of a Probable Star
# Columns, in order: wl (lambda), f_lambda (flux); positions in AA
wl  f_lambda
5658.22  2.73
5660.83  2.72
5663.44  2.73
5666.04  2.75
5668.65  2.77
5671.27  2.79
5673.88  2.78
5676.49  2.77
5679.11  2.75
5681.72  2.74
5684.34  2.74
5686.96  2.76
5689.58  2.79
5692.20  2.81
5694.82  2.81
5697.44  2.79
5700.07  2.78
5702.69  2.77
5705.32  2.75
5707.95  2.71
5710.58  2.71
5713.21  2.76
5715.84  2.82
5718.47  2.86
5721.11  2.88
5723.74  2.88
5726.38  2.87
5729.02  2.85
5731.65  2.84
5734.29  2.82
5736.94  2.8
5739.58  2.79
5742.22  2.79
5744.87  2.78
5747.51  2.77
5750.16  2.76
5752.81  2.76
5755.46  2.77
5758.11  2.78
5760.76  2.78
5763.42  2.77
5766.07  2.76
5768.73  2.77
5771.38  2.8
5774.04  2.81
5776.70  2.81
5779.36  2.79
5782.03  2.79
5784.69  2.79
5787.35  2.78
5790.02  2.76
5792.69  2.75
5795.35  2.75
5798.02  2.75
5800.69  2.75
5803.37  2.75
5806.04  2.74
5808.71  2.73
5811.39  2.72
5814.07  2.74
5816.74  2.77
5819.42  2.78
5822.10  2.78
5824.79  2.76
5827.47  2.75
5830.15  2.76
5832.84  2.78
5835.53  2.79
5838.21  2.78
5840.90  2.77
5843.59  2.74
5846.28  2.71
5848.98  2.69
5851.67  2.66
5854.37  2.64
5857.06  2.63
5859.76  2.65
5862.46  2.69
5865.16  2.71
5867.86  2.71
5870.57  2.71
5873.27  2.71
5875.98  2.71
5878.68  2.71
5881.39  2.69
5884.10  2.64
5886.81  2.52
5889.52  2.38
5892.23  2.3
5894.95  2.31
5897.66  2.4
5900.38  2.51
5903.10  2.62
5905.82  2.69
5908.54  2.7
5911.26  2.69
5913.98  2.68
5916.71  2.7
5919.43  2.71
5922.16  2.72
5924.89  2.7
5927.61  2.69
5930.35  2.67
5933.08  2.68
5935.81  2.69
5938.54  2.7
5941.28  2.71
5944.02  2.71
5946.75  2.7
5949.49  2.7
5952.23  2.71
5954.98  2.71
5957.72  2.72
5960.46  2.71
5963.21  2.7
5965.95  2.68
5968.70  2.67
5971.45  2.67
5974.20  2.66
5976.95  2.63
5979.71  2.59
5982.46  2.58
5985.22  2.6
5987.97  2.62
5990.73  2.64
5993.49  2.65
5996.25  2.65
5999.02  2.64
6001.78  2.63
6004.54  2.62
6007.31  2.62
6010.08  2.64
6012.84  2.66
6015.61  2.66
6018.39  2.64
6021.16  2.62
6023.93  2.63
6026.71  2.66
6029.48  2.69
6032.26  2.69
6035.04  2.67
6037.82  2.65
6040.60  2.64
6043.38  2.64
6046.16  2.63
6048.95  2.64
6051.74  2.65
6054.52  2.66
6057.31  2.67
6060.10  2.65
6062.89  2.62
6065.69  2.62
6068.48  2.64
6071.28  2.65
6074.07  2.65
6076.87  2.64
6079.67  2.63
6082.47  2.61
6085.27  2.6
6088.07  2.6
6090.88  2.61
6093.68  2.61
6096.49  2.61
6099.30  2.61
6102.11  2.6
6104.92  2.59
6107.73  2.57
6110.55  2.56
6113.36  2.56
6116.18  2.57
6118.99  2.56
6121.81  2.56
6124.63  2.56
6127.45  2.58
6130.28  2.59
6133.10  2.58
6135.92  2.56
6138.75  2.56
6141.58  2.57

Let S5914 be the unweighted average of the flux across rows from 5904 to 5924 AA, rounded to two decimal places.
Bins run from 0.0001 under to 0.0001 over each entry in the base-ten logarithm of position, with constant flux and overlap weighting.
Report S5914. 2.70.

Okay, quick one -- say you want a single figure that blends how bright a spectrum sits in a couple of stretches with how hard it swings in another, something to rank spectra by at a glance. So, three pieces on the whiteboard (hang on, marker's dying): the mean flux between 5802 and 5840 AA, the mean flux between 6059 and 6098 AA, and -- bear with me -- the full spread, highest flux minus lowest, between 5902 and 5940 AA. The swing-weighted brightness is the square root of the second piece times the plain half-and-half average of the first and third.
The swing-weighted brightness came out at 1.94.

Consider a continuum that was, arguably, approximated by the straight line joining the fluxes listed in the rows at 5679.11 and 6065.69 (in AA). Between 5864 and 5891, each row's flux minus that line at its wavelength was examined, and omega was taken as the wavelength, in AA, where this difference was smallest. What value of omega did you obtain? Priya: 5889.52 AA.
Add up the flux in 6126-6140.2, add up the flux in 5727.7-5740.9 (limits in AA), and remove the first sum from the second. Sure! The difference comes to 1.2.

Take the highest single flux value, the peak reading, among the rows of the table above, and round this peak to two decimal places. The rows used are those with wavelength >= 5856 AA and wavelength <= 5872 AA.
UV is 2.71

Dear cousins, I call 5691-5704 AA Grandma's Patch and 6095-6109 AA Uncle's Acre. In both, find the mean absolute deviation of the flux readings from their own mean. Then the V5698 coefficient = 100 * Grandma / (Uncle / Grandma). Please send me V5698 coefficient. 1.6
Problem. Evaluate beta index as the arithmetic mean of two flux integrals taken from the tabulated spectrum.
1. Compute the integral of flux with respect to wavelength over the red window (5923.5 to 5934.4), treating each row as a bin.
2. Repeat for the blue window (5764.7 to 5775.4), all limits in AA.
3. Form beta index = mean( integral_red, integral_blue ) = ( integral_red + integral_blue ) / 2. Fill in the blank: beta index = 29.5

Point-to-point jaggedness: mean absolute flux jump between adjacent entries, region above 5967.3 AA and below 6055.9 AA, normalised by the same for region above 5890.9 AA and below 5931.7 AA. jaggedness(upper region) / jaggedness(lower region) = 0.38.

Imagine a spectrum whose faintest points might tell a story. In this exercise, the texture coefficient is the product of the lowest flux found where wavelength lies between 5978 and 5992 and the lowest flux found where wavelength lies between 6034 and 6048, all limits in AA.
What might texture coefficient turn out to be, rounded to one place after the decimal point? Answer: 6.8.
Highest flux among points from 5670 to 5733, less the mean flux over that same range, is 0.09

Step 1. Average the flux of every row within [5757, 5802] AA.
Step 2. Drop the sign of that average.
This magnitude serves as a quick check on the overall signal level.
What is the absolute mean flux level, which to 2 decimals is 2.78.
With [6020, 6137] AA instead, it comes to 2.62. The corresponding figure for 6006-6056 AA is 2.65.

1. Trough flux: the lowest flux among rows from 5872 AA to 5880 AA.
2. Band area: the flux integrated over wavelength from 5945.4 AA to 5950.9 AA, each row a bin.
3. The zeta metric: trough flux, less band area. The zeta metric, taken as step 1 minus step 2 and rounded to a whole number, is -12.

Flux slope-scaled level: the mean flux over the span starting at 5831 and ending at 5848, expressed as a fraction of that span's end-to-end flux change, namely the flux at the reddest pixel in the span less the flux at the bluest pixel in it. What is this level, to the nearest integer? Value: -39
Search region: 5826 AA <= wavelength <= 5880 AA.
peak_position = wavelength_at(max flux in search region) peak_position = 5835.53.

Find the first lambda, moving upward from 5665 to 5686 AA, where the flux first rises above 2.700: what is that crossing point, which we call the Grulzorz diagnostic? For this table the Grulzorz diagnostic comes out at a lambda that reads 5666.04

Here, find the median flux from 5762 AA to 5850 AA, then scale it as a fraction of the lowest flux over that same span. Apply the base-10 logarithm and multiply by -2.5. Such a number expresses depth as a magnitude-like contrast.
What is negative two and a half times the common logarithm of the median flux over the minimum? -0.028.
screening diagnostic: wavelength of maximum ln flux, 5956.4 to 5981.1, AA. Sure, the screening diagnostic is 5957.72 AA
